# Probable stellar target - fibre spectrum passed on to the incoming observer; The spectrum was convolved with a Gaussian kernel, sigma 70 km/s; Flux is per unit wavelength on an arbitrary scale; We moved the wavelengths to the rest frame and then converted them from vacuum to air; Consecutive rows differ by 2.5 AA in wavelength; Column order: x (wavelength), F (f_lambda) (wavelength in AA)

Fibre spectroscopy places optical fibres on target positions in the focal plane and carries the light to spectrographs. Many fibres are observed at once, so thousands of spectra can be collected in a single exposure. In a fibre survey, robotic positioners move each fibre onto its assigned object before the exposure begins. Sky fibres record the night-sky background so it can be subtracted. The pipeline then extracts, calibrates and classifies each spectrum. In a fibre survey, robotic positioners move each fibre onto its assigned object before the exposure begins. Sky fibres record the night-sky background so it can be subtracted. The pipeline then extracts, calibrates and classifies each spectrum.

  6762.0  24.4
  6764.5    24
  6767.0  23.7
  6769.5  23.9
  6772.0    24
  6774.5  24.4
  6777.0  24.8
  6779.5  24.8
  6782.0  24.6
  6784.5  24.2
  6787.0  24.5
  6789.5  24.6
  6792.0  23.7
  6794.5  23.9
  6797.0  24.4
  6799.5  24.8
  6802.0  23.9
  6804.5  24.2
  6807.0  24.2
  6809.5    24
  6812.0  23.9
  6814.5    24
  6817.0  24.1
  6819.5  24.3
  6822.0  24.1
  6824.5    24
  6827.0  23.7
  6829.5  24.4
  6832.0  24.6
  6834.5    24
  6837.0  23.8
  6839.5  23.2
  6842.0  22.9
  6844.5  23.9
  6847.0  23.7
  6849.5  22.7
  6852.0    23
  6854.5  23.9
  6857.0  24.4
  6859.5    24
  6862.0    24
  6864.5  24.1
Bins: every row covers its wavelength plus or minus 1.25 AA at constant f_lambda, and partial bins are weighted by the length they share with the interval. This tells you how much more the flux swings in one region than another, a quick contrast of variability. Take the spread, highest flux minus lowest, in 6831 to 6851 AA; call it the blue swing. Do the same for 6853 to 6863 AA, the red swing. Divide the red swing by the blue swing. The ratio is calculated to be 0.26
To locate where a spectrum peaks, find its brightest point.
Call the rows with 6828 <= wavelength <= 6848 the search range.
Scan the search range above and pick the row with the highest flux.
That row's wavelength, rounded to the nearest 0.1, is 6832.0 AA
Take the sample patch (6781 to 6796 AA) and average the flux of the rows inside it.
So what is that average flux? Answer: 24.2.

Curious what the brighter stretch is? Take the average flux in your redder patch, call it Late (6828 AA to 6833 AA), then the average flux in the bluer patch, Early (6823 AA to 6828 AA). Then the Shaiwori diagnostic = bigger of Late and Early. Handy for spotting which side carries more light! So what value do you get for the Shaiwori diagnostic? 24.5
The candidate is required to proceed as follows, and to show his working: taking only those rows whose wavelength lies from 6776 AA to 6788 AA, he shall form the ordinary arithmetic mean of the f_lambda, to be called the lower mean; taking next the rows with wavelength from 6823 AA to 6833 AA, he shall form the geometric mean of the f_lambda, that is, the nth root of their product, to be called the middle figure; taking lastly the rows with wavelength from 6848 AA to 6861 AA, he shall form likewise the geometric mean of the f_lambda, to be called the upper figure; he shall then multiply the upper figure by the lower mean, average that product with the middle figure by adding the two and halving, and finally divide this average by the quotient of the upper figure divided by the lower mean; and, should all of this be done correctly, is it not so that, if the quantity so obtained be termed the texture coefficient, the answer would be 315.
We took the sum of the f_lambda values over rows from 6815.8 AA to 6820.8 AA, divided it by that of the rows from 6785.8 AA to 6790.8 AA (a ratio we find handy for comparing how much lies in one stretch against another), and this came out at 0.99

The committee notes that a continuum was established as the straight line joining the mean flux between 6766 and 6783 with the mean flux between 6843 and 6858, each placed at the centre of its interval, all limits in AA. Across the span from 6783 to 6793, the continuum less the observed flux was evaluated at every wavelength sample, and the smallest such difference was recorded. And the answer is -0.43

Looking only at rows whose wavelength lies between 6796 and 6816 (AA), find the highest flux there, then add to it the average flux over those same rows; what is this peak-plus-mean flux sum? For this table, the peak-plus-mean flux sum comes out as 49.0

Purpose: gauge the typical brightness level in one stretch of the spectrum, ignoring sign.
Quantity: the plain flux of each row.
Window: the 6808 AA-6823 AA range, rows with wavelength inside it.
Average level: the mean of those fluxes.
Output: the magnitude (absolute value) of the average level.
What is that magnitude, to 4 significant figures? 24.07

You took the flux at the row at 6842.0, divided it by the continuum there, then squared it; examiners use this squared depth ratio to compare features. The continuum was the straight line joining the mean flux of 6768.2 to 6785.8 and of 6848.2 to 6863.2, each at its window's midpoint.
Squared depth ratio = 0.93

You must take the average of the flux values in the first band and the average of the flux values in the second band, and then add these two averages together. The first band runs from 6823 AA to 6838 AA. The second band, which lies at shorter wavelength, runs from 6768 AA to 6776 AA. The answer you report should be 48.2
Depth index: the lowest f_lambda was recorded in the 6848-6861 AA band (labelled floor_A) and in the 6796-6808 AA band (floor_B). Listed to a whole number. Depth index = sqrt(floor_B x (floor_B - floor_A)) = 5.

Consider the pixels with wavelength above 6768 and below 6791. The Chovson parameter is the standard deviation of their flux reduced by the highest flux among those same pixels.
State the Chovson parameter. -24.5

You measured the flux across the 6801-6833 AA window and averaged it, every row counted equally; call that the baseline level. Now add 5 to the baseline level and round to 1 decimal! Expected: 29.1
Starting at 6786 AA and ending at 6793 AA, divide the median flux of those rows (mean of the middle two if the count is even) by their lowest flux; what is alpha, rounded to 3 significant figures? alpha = 1.03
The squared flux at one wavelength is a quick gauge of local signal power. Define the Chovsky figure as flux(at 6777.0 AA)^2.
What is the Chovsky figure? 615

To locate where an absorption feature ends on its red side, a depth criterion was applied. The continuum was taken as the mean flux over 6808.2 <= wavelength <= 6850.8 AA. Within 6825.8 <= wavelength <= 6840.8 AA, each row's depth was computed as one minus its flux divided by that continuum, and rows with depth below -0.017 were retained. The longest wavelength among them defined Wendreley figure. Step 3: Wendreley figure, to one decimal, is 6832.0 AA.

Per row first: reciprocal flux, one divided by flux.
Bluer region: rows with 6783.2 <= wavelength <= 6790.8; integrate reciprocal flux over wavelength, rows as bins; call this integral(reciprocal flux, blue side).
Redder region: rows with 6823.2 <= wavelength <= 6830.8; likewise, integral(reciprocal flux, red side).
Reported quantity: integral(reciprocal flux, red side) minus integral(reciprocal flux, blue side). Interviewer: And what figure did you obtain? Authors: 0.0051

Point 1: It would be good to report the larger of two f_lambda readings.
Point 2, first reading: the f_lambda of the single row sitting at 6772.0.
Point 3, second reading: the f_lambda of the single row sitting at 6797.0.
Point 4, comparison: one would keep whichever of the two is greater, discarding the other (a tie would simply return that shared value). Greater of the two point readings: 24.4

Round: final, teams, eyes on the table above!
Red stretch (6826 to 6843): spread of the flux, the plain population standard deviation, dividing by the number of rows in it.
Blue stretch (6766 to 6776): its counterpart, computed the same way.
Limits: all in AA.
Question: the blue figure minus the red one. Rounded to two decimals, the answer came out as -0.31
